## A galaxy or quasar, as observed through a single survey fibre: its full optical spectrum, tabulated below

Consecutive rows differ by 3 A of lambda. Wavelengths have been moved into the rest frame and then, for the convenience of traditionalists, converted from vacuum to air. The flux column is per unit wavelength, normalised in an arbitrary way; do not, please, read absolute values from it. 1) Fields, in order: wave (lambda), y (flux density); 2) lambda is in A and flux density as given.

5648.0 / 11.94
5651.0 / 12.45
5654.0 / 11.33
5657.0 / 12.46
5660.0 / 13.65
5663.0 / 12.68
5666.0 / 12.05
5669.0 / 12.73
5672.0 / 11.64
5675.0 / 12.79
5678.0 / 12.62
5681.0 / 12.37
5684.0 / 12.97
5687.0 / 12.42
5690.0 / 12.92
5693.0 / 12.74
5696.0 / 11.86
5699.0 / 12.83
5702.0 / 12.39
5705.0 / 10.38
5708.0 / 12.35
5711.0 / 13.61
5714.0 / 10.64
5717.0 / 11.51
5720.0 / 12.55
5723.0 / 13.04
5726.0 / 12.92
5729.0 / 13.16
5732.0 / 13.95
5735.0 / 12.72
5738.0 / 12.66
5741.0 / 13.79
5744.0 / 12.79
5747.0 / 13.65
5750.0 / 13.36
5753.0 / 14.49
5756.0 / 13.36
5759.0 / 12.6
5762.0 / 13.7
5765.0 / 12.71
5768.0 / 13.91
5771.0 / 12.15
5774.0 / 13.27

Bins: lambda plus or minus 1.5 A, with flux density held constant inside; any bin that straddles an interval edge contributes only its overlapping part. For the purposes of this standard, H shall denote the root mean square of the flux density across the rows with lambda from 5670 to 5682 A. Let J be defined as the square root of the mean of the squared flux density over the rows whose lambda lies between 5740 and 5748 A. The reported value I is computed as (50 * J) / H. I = 54.3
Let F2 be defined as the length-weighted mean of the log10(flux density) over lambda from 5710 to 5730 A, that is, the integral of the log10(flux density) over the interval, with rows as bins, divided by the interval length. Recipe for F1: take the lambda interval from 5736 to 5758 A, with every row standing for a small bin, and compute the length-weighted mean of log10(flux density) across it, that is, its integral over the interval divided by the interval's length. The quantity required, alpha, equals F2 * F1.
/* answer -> 1.23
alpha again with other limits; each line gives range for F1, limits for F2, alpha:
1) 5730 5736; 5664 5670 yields 1.23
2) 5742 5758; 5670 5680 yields 1.23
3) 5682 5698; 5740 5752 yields 1.24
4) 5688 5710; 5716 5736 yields 1.21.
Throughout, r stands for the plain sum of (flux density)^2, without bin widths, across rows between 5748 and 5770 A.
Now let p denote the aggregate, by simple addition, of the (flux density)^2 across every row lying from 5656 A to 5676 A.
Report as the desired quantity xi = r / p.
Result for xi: 1.144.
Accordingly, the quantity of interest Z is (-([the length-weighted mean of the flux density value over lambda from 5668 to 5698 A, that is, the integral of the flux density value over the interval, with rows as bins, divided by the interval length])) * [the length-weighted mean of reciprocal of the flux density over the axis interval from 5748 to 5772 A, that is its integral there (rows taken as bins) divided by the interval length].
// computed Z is -0.94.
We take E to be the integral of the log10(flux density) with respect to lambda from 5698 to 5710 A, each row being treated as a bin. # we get 12.9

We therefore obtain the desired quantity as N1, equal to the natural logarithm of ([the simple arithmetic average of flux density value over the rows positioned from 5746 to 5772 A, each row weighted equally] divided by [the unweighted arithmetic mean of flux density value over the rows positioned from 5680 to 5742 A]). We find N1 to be 0.059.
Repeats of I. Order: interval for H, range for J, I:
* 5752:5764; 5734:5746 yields 47.9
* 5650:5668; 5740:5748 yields 53.9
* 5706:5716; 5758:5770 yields 54.0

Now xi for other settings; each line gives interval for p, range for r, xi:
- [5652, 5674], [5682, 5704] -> 1.034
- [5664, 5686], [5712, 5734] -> 1.019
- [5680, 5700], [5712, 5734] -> 0.998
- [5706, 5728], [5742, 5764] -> 1.172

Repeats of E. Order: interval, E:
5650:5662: 13.1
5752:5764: 13.5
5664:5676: 13.1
